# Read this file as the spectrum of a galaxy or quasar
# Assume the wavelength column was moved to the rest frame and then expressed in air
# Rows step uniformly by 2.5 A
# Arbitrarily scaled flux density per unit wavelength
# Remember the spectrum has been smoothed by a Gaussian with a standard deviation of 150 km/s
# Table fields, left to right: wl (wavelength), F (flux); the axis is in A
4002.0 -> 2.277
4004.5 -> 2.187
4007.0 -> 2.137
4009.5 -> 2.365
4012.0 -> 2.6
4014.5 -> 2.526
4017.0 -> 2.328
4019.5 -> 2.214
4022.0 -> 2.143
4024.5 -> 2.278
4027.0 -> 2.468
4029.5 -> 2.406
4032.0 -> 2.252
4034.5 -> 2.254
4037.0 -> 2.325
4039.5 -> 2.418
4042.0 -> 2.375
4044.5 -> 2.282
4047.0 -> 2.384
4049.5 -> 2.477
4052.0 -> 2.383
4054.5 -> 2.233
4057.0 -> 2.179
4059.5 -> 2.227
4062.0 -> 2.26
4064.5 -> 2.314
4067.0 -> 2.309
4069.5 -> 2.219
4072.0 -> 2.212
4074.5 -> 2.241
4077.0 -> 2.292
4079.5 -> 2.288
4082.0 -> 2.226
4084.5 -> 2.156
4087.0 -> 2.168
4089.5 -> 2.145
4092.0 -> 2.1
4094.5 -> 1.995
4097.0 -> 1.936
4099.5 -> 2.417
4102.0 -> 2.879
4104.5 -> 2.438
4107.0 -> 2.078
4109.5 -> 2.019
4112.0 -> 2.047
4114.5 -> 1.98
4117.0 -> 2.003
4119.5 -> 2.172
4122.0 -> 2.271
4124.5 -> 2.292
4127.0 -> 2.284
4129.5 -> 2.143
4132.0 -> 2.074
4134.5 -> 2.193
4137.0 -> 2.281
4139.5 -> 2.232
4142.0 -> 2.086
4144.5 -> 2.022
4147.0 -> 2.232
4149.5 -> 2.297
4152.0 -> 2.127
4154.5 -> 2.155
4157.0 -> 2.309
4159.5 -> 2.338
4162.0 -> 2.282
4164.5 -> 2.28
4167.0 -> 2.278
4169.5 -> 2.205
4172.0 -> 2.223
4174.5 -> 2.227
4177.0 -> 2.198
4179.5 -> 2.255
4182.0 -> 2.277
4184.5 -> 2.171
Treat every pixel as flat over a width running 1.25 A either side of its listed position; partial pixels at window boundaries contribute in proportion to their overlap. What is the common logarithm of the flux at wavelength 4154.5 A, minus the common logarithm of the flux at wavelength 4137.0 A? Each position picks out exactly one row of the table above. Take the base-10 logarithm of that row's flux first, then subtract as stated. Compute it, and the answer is -0.025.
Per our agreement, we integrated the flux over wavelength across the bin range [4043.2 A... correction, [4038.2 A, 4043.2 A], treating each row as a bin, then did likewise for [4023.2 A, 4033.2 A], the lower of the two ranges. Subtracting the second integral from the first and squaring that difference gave 133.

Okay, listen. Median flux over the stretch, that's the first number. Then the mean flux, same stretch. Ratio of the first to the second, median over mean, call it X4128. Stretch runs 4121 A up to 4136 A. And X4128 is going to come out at 1.01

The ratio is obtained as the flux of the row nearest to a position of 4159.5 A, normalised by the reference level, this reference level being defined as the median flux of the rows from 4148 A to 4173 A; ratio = 1.03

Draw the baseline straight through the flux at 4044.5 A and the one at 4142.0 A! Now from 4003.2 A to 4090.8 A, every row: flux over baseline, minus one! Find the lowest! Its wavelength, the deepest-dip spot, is 4007.0 A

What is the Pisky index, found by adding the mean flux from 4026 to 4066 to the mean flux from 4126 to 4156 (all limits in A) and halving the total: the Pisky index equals 2.25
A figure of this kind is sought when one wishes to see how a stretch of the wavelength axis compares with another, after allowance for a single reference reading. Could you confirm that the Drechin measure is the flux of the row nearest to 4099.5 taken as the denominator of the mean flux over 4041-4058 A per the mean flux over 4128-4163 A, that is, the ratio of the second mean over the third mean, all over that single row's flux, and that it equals 0.439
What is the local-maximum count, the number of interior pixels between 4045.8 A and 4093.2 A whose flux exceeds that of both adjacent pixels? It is 4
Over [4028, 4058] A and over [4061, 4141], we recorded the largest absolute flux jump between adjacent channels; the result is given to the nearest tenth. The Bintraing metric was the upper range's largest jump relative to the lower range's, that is 3.1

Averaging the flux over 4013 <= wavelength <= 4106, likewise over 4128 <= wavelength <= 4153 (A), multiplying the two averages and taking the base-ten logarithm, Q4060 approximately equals 0.696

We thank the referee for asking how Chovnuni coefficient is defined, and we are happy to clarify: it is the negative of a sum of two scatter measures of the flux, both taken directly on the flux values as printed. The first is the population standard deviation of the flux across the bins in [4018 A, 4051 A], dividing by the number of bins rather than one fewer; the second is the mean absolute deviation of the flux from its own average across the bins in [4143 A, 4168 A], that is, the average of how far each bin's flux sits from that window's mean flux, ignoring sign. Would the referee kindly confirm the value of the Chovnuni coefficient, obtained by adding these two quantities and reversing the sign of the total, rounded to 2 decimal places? -0.18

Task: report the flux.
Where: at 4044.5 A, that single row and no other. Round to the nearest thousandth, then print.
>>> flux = 2.282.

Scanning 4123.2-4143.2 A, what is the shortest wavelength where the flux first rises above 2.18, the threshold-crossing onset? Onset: 4124.5 A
